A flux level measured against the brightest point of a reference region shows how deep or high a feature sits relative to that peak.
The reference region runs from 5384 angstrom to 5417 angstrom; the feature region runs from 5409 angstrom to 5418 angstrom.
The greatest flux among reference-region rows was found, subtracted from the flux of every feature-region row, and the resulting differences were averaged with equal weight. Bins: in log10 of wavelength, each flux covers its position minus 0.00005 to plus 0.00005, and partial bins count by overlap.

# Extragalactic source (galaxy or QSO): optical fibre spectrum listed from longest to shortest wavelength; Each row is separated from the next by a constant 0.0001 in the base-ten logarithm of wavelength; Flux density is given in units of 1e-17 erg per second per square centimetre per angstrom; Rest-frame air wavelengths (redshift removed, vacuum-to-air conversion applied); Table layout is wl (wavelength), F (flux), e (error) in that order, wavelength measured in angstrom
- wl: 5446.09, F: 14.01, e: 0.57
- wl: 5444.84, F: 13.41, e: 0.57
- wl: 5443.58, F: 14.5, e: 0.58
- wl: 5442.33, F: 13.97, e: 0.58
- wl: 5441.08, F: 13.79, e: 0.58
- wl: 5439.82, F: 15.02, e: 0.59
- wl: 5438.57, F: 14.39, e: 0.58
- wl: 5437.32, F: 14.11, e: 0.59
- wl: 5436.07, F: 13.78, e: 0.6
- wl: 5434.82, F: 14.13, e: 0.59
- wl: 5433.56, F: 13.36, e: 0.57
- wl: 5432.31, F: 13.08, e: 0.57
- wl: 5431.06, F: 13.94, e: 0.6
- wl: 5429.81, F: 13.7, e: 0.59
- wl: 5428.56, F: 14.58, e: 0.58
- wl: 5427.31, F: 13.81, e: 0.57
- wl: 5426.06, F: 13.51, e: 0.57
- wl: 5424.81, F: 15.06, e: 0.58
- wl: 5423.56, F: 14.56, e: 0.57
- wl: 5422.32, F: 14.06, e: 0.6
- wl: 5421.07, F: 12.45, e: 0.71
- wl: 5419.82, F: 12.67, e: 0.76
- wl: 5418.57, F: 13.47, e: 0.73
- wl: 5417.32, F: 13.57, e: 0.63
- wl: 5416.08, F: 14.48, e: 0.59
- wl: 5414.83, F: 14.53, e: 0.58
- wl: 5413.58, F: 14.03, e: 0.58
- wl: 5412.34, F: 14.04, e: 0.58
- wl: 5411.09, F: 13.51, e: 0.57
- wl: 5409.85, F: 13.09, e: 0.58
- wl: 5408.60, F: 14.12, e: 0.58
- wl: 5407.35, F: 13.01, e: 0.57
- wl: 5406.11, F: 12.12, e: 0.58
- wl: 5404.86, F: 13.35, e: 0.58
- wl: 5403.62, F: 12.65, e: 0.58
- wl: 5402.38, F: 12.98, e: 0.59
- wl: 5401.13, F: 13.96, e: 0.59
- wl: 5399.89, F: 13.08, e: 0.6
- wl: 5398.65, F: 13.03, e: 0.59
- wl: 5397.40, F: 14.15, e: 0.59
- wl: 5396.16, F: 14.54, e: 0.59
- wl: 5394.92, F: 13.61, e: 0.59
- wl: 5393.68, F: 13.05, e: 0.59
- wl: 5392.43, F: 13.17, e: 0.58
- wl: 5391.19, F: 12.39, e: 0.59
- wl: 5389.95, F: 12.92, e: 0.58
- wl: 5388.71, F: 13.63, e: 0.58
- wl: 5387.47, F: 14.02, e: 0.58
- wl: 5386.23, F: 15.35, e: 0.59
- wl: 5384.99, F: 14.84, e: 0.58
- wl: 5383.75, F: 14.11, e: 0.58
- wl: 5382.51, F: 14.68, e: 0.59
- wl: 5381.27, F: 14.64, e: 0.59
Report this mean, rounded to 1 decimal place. -1.5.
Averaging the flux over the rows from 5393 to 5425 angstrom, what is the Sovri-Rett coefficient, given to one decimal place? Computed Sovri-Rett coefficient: 13.6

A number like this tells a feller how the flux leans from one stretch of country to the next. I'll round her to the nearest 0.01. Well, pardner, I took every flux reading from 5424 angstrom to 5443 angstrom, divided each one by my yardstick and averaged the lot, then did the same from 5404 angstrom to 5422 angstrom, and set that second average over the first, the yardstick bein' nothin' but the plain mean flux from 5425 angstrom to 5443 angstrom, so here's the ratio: 0.96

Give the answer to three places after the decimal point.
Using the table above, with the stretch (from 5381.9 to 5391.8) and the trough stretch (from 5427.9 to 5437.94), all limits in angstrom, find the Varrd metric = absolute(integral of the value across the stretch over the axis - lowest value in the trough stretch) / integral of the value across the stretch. 0.906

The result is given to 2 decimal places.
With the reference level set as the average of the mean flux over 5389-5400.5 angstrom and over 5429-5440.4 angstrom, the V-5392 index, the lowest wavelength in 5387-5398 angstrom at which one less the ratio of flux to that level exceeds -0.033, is 5387.47 angstrom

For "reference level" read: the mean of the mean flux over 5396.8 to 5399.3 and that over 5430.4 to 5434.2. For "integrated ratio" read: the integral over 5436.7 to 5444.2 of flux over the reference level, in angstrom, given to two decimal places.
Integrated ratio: 7.95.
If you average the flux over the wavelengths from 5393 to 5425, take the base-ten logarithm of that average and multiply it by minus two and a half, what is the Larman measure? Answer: -2.83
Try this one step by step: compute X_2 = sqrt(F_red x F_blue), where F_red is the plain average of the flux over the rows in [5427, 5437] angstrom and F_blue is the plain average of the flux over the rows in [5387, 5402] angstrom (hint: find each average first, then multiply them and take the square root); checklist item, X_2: 13.6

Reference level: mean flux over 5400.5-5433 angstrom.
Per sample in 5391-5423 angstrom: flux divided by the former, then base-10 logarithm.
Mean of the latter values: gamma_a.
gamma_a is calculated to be -0.007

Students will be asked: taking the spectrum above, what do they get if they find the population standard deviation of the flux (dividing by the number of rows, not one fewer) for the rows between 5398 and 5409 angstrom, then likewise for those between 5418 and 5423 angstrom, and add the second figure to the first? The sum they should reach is 1.22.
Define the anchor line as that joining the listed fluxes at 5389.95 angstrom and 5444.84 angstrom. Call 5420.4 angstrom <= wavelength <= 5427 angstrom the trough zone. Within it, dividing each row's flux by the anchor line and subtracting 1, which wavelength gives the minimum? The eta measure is 5421.07 angstrom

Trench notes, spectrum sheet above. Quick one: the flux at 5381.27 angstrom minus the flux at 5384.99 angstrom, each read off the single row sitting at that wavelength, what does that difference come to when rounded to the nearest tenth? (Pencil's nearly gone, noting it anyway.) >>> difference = -0.2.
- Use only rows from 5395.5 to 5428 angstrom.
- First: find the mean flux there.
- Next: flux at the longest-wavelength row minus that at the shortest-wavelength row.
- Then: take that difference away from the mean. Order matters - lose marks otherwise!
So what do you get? 14.3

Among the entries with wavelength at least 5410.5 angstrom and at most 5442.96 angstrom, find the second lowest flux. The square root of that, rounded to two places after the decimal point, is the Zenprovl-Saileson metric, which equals 3.56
